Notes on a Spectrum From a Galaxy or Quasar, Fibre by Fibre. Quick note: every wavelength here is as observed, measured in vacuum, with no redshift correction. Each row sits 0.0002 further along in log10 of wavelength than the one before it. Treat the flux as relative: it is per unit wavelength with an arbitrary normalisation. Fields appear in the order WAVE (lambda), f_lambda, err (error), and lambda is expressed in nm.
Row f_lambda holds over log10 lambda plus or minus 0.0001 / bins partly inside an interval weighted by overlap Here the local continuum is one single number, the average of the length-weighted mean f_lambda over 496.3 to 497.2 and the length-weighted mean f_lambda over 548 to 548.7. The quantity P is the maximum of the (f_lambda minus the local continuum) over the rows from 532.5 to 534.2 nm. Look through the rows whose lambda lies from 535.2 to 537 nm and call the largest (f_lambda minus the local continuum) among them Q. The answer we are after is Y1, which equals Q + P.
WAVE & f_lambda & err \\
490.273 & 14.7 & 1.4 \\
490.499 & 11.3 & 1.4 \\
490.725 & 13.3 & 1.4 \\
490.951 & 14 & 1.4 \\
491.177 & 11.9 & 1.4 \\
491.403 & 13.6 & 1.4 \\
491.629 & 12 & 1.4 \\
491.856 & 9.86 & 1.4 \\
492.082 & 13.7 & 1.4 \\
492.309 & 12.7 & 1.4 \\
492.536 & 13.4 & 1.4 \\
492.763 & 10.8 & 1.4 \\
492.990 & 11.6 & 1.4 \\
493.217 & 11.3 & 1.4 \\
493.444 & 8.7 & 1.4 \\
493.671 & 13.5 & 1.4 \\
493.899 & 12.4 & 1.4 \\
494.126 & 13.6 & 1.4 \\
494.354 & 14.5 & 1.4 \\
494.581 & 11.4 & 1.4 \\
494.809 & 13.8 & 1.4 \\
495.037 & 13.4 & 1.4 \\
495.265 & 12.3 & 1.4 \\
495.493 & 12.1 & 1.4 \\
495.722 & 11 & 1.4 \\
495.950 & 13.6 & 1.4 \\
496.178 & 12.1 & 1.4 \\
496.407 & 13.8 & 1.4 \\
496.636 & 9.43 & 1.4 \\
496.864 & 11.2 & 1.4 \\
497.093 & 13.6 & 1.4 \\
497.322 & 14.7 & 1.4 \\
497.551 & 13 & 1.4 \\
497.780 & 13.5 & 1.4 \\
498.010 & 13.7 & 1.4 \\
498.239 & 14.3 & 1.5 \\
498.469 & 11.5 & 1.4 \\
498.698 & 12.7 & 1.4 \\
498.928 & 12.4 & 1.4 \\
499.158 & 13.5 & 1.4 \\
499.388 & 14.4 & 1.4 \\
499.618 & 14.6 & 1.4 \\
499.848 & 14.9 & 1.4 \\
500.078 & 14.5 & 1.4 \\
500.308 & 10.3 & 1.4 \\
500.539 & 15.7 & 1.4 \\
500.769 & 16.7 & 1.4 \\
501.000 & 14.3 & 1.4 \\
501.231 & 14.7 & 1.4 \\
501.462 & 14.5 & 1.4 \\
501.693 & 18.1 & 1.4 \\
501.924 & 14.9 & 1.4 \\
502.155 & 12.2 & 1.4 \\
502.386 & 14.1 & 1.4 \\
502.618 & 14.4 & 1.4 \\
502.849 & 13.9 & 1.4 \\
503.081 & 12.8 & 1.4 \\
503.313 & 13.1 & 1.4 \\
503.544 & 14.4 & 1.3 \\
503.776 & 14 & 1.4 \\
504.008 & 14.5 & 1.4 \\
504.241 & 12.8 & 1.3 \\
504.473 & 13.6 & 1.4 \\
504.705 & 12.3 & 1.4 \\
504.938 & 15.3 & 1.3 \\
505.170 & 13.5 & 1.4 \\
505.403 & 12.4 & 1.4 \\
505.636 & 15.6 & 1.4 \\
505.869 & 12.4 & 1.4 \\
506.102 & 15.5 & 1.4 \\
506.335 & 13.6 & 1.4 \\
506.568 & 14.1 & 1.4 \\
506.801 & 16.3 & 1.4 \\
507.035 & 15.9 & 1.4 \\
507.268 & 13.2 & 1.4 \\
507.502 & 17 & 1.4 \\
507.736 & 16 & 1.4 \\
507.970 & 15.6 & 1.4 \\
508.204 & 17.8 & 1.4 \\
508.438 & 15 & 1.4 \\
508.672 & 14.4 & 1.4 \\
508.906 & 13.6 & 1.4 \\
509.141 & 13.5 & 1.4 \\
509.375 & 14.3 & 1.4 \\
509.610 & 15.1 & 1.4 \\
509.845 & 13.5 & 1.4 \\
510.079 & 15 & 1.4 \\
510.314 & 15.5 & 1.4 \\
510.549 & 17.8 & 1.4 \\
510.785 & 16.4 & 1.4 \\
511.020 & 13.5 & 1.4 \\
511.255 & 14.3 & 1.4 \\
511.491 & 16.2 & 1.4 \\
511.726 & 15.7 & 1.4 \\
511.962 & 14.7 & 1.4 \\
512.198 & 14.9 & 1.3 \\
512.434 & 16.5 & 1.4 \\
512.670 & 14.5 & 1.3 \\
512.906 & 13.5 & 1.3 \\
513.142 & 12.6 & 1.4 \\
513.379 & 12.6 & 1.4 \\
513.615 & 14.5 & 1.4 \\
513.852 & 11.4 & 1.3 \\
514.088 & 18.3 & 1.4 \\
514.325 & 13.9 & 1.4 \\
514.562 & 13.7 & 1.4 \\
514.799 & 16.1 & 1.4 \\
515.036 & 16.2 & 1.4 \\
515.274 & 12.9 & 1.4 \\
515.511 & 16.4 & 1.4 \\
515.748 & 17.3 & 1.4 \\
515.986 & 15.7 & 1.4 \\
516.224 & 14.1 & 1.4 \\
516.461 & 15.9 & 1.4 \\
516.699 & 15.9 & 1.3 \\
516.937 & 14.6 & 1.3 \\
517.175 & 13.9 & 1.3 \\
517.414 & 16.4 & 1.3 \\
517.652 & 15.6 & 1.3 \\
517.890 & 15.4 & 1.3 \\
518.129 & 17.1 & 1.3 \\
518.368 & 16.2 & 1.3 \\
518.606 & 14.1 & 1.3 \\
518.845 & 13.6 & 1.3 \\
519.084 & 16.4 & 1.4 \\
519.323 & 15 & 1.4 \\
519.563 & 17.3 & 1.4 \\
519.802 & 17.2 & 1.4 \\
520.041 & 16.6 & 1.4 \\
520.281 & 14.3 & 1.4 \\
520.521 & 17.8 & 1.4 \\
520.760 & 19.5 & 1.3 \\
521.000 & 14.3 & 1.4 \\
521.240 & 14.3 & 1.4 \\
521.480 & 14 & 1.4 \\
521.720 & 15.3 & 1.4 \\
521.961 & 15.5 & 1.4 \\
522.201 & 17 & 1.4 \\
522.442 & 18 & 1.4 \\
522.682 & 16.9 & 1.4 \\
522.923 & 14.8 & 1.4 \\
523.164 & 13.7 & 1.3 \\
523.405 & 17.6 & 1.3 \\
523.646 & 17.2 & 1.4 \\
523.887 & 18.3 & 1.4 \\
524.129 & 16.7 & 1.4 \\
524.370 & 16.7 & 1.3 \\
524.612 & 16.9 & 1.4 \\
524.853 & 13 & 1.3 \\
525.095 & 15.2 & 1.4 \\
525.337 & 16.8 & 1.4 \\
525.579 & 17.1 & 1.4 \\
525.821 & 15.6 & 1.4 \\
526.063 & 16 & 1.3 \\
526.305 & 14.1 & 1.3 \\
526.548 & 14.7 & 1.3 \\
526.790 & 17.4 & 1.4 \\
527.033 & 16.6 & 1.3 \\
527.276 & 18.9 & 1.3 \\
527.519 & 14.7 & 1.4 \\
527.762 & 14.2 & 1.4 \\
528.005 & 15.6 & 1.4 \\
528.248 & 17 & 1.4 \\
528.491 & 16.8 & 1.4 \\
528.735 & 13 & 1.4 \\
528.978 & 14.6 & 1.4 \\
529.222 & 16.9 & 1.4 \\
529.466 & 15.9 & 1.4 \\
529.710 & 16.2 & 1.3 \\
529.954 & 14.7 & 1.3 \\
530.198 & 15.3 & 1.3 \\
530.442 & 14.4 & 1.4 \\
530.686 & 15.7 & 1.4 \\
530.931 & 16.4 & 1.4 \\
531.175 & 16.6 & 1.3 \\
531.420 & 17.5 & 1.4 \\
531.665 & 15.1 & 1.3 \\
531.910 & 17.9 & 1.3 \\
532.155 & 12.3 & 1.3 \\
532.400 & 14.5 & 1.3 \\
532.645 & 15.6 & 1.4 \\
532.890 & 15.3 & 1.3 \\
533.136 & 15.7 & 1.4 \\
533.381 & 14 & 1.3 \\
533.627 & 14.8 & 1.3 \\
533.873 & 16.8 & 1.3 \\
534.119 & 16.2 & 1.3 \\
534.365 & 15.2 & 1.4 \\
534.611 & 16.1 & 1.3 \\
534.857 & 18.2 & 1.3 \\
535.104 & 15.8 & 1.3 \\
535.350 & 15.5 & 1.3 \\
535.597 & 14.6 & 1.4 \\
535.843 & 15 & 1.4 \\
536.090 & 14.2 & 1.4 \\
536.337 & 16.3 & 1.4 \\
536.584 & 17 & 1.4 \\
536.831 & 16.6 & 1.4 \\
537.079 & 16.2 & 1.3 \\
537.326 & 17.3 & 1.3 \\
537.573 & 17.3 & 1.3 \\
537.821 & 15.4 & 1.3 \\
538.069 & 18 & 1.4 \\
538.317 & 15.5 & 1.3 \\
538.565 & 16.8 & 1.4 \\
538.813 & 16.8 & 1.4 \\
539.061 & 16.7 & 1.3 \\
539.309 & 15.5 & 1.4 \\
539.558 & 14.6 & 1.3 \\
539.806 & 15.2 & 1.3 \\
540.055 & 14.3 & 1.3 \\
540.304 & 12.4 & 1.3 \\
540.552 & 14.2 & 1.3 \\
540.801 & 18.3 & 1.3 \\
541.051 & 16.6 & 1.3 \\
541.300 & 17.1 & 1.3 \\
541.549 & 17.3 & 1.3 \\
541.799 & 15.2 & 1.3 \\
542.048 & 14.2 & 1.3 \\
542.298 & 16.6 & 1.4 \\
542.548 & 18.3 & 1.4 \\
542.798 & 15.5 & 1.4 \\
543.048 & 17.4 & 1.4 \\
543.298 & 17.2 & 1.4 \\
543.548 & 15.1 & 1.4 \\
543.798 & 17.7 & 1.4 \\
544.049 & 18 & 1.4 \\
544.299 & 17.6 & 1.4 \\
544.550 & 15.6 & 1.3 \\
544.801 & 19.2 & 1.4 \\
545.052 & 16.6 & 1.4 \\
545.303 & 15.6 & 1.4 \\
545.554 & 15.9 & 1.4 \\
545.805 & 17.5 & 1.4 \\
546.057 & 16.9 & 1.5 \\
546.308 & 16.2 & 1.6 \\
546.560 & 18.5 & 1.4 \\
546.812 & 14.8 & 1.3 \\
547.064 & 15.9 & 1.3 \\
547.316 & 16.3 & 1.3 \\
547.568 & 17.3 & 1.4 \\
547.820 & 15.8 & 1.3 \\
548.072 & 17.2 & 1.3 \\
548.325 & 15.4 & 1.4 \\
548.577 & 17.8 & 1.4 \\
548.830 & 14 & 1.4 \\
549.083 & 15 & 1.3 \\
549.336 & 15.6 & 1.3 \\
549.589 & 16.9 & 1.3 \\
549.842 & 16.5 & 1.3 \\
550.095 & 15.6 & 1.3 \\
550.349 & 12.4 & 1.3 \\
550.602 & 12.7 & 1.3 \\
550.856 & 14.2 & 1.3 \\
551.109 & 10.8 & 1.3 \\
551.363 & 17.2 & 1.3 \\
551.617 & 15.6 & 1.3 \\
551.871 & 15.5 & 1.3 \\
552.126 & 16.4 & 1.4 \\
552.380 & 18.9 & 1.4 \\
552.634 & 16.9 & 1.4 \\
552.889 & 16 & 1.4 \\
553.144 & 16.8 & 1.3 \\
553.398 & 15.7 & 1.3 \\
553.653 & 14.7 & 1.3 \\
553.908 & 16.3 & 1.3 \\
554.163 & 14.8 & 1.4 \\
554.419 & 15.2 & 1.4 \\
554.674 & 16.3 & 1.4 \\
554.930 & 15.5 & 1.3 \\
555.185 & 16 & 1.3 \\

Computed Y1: 5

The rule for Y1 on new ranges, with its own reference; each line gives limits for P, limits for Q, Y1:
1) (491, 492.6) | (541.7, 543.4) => 3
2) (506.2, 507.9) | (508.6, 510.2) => 3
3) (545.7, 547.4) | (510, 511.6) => 8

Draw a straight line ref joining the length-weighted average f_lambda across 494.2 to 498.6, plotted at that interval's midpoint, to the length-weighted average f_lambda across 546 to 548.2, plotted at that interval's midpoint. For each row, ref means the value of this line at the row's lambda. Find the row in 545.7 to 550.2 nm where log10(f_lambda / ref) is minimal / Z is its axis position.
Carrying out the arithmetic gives 548.830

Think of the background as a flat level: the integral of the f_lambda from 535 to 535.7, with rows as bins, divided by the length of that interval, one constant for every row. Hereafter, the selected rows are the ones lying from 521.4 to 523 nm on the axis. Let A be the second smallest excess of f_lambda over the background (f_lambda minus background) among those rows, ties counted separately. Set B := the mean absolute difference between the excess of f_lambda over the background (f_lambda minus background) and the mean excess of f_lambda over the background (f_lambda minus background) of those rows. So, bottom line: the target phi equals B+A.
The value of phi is 0.67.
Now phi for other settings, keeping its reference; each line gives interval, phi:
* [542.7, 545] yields 1.28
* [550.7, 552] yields 0.62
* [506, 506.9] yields -0.18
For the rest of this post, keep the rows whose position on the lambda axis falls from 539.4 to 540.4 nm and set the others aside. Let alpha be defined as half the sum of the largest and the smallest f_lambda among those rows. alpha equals 14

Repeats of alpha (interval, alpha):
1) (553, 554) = 16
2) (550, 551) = 14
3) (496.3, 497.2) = 12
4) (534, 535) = 17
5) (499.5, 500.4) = 13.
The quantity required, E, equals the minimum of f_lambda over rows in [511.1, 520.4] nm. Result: 11.4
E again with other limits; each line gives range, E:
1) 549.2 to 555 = 10.8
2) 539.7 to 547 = 12.4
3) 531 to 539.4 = 12.3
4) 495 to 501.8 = 9.43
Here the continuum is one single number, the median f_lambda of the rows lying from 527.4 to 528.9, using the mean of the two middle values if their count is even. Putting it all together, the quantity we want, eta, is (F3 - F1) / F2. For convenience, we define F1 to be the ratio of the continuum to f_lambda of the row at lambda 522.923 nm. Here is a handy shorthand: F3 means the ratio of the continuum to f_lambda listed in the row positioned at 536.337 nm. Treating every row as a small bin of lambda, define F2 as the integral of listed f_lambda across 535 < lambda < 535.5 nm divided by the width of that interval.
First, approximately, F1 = 1.02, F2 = 15.6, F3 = 0.93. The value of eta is -0.0060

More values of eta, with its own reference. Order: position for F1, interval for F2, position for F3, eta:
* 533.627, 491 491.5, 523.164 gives 0.0064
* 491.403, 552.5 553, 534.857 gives -0.0171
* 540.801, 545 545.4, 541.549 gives 0.0030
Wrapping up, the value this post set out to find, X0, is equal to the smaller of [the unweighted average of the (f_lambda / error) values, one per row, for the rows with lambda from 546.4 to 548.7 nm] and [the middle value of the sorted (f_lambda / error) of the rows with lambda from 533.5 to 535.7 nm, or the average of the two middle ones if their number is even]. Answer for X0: 12.2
